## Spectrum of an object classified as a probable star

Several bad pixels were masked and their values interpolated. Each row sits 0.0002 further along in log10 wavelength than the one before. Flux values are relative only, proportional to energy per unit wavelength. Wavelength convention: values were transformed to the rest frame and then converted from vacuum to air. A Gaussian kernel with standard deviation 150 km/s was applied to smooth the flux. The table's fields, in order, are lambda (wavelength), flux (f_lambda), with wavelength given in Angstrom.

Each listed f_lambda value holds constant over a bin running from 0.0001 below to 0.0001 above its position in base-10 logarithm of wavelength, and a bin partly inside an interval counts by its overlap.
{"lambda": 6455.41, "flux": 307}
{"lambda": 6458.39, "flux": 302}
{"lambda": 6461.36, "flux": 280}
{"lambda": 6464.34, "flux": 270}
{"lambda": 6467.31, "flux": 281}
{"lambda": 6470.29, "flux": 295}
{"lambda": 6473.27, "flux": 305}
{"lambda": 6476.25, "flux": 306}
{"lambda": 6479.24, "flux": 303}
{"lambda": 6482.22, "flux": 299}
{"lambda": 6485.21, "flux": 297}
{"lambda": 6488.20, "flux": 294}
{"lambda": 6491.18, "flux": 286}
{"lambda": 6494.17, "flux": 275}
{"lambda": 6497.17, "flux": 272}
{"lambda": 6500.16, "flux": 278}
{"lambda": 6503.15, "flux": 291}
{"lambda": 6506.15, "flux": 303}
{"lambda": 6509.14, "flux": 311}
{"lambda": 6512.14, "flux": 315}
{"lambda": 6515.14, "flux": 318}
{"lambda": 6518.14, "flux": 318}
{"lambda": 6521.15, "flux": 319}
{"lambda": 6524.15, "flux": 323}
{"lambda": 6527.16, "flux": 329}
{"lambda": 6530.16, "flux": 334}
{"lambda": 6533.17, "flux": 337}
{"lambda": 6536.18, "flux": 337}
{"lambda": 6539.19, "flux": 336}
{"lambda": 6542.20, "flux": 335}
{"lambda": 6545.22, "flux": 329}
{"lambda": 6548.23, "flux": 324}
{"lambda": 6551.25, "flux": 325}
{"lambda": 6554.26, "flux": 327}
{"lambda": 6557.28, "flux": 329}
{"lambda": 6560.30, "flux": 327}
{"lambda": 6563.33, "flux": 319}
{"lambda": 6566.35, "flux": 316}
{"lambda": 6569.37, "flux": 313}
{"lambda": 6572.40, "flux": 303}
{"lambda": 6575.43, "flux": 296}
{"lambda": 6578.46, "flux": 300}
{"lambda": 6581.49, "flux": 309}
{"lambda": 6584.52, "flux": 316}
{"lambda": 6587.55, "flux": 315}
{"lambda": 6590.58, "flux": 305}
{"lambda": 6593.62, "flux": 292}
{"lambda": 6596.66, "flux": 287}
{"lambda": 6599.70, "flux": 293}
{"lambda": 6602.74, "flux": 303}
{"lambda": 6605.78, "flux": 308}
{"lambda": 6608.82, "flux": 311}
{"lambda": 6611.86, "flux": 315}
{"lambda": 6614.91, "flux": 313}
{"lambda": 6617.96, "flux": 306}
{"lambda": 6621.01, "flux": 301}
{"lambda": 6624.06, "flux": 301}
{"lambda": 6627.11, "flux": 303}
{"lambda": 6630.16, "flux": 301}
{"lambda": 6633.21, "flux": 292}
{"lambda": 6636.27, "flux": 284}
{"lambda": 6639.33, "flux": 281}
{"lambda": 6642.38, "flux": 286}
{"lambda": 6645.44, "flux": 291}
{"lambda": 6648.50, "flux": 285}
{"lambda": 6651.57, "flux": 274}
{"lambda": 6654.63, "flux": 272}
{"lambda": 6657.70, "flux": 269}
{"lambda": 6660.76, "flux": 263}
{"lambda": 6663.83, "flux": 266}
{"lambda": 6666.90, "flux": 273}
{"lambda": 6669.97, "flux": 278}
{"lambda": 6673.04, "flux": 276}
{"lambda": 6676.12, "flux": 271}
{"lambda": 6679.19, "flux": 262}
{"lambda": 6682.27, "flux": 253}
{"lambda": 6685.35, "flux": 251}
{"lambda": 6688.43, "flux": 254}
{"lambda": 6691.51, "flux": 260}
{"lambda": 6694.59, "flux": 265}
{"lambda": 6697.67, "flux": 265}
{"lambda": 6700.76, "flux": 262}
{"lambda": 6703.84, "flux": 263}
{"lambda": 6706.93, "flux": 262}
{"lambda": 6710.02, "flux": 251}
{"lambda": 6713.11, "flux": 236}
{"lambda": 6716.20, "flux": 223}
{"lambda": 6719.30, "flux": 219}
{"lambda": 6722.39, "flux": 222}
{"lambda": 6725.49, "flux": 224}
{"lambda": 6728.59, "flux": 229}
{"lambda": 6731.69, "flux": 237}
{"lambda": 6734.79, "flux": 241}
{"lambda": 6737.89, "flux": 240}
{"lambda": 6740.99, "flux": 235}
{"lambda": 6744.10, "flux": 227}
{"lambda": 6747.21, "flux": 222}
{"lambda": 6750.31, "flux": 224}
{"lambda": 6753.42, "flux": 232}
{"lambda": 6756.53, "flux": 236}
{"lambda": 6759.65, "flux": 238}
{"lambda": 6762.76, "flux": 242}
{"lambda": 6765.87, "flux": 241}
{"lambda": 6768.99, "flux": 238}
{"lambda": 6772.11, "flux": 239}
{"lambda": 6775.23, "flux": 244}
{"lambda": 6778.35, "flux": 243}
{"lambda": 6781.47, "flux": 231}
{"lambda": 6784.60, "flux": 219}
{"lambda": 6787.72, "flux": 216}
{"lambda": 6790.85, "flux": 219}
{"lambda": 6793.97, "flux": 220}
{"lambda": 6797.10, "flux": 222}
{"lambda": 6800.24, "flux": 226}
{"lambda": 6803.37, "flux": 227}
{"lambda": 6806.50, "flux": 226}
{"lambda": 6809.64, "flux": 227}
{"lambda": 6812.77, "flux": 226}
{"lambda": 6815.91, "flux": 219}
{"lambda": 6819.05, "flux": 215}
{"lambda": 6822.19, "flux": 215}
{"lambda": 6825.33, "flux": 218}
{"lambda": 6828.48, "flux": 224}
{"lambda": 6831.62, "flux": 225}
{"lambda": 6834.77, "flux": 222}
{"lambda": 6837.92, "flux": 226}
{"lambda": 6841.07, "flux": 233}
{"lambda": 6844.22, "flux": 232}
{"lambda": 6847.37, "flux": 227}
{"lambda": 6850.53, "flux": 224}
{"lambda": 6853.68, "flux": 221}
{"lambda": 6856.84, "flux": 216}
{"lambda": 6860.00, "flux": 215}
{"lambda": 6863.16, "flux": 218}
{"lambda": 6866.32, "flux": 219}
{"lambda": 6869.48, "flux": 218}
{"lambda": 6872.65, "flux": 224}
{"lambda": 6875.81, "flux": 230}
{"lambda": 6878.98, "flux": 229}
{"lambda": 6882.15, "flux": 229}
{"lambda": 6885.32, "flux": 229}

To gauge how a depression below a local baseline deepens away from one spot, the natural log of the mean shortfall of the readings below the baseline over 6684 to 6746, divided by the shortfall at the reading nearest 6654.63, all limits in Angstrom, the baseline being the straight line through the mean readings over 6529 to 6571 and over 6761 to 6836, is 0.29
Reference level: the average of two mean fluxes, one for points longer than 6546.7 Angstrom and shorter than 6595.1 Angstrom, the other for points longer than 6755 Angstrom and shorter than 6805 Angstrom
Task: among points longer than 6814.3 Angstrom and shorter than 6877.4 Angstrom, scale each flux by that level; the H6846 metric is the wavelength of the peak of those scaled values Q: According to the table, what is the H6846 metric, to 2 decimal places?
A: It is 6841.07 Angstrom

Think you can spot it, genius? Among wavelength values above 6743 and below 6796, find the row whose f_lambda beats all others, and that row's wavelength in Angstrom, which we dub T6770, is 6775.23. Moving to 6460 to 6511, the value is 6509.14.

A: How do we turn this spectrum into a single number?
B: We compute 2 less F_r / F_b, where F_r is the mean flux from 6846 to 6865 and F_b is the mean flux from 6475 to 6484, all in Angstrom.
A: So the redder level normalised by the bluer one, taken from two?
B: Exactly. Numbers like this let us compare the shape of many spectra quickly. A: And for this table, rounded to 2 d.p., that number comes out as 1.27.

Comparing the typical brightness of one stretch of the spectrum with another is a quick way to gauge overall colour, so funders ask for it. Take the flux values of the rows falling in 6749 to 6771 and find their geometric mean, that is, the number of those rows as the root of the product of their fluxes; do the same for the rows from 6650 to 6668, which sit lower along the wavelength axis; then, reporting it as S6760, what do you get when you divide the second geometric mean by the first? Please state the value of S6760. 1.14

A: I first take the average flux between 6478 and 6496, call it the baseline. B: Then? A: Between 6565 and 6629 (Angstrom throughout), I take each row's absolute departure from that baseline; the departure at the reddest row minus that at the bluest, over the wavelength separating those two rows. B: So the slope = -0.21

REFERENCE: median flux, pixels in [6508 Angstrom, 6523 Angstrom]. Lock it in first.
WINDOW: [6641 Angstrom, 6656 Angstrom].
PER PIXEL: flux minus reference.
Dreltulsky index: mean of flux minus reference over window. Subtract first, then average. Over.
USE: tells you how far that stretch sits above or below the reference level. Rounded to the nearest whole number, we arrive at -36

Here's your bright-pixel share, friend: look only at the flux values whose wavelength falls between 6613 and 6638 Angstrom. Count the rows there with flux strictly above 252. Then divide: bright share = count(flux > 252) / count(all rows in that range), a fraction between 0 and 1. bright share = 1.00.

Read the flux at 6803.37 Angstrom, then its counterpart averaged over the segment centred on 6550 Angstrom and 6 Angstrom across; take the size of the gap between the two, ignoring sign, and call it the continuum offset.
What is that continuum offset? 98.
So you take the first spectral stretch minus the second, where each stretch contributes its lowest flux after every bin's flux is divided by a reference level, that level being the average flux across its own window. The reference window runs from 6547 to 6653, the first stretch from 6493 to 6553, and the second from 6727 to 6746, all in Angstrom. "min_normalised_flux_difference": 0.15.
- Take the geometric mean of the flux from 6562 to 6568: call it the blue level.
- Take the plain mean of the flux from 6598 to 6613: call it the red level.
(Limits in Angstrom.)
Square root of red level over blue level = 0.98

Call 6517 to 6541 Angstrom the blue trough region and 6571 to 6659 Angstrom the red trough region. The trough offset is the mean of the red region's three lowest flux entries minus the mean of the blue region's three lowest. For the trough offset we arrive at -48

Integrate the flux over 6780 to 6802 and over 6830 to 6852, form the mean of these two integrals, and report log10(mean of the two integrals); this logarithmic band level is 3.69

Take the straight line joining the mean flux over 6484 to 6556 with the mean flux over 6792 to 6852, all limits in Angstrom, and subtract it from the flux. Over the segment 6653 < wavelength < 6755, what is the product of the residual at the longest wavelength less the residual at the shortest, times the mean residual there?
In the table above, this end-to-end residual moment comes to 103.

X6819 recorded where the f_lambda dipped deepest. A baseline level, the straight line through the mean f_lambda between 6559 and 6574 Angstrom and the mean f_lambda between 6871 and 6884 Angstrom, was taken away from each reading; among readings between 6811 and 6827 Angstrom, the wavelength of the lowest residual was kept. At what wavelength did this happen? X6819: 6819.05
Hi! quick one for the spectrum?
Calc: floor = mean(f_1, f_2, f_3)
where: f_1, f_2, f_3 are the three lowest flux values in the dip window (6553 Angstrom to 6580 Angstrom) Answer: 300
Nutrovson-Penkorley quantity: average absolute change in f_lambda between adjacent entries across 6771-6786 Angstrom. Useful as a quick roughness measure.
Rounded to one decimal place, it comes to 7.5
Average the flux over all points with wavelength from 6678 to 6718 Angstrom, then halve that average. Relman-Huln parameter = 127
